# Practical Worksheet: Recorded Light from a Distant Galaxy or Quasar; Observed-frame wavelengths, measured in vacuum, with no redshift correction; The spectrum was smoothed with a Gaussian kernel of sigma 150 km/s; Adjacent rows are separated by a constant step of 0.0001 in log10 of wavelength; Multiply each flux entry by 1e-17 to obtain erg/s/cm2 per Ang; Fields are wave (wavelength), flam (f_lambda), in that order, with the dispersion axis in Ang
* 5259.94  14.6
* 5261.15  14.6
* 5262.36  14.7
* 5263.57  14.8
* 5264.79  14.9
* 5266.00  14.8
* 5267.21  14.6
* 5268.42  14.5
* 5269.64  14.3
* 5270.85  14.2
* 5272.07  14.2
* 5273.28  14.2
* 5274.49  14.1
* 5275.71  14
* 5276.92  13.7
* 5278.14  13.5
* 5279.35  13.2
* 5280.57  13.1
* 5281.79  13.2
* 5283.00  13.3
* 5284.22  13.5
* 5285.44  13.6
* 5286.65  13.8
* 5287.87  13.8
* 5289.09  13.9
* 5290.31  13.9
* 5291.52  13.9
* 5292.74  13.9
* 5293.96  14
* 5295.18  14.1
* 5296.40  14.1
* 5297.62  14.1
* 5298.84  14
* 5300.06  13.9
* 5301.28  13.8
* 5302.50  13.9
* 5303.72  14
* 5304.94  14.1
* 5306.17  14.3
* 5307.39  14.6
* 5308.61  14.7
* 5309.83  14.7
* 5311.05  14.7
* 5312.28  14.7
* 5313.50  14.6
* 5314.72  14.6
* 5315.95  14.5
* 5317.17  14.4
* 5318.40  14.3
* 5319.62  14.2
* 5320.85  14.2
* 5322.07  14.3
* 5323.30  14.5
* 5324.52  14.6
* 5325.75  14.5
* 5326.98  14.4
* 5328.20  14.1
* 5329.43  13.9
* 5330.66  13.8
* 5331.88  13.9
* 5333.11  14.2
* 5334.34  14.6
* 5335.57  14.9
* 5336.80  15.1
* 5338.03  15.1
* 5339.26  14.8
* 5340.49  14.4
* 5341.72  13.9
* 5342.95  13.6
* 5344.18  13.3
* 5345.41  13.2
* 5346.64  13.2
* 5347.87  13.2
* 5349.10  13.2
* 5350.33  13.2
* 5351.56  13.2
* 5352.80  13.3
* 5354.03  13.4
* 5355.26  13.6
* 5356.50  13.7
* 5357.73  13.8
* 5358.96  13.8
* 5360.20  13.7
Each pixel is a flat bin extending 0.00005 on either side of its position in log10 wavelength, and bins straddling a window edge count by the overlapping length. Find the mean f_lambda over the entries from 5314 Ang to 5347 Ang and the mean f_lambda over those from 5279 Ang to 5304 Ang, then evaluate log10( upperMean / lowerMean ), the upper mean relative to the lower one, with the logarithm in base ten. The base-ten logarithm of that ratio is 0.015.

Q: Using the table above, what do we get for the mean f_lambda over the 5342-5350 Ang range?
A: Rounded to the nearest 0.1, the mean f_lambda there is 13.3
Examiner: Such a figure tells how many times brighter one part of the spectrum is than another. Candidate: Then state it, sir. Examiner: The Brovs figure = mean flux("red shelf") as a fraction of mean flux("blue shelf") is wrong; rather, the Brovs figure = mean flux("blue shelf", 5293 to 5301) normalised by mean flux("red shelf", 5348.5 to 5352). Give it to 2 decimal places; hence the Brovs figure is 1.06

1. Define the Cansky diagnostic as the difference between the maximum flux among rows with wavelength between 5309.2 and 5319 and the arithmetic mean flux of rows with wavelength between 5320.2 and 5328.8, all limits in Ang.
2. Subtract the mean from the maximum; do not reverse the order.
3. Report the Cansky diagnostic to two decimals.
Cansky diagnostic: 0.33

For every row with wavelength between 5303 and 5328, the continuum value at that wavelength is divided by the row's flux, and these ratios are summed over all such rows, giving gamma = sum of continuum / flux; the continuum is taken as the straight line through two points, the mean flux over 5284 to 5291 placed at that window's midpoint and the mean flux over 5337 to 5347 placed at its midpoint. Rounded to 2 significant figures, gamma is 19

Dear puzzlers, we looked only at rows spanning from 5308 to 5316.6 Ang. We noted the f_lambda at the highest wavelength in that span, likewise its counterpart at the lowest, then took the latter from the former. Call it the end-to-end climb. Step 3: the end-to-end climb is -0.2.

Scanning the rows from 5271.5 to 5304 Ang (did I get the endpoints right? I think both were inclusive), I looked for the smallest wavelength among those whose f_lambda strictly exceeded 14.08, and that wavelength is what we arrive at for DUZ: 5272.07 Ang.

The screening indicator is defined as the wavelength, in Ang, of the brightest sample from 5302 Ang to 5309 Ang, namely 5308.61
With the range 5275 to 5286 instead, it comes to 5275.71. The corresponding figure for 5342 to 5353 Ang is 5342.95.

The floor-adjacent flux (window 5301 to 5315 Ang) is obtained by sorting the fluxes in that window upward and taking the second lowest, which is 13.9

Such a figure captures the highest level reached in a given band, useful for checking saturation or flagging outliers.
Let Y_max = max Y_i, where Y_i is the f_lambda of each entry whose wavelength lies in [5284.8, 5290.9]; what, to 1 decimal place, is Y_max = 13.9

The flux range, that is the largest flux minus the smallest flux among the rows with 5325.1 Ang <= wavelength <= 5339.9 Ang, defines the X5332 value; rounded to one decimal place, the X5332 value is 1.3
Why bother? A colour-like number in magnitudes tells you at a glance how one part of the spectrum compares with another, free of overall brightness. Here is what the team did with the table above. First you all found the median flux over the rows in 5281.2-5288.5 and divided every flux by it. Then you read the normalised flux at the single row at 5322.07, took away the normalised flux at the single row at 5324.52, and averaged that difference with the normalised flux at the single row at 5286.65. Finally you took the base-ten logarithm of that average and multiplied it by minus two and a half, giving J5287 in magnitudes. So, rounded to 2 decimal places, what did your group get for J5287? 0.76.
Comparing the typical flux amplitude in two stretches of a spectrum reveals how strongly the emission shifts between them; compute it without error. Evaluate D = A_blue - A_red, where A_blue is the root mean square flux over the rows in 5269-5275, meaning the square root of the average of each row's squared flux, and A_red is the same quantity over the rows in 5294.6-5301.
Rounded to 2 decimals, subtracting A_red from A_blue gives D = 0.16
